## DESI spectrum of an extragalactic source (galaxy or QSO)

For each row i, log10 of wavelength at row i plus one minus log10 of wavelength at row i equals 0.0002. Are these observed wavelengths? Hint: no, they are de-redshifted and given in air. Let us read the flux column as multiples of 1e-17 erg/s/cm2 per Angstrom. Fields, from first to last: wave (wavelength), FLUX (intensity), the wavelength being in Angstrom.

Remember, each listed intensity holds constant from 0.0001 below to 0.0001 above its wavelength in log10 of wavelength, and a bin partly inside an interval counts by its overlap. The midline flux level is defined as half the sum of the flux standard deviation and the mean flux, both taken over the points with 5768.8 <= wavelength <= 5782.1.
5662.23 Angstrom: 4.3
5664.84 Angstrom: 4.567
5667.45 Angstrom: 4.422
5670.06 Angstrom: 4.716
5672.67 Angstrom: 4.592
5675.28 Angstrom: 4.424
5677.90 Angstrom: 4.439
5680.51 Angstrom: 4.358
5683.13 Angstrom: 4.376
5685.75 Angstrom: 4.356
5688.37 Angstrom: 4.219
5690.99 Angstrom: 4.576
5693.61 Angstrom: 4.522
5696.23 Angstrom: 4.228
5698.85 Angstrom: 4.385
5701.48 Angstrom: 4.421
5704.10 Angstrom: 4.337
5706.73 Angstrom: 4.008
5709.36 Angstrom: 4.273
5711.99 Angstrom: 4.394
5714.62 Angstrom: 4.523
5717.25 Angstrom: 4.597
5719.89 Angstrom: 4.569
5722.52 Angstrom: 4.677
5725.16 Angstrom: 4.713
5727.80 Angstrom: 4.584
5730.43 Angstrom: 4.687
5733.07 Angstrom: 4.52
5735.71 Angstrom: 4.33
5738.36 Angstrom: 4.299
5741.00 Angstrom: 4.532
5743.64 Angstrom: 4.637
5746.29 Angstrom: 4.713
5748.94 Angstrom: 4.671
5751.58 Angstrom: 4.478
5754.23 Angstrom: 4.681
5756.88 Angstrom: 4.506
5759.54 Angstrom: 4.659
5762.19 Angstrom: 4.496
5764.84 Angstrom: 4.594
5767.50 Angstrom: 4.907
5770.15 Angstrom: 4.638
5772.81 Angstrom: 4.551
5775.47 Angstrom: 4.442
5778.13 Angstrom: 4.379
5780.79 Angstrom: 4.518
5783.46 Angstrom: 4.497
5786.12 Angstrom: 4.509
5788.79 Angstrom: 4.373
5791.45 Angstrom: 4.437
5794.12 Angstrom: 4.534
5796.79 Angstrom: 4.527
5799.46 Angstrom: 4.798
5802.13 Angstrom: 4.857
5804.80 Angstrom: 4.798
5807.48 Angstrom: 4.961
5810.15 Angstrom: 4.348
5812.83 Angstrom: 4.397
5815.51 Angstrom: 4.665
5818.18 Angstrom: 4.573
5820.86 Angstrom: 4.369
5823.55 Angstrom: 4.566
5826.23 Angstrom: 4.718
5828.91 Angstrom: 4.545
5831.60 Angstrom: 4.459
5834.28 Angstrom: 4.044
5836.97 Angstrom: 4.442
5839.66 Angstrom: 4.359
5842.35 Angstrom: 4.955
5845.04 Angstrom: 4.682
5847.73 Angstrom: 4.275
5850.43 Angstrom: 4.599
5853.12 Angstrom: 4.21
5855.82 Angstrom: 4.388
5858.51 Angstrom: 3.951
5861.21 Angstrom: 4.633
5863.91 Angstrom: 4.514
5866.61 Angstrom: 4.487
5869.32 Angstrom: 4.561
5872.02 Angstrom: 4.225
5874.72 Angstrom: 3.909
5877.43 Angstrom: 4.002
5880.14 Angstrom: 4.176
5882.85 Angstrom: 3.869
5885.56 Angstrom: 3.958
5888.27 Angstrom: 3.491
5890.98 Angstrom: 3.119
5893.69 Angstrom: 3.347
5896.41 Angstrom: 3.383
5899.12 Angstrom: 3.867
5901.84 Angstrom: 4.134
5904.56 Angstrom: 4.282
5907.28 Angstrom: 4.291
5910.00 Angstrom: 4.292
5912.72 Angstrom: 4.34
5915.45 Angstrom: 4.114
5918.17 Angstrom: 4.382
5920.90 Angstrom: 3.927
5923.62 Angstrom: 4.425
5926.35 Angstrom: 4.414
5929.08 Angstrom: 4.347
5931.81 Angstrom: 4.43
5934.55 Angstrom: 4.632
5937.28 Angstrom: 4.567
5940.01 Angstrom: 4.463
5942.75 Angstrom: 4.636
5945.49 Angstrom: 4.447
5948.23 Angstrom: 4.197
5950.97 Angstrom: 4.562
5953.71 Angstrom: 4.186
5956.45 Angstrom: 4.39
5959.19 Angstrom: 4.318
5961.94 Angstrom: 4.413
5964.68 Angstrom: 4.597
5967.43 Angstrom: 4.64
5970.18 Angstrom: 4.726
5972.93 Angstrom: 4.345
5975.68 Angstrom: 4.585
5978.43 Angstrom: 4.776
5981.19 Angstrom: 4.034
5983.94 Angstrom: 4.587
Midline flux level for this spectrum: 2.30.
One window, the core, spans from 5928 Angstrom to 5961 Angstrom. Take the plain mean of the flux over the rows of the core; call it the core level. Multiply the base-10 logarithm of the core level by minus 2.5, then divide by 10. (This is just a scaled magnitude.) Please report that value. -0.162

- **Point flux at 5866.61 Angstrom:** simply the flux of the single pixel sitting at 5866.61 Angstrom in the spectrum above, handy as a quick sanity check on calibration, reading 4.487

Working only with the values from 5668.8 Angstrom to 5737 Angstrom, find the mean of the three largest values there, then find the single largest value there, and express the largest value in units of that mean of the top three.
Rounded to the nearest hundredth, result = 1.00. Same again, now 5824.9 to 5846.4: 1.04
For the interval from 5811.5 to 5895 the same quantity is 1.04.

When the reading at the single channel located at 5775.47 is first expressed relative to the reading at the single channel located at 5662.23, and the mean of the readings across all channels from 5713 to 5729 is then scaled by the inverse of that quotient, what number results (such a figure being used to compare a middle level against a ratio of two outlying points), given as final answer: 4.46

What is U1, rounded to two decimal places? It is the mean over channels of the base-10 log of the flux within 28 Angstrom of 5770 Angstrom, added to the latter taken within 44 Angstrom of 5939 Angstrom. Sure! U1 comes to 1.30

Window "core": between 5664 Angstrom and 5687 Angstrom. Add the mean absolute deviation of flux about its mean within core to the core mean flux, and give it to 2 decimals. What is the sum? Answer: 4.57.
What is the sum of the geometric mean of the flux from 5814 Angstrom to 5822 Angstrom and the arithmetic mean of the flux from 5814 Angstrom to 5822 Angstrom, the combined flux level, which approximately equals 9.07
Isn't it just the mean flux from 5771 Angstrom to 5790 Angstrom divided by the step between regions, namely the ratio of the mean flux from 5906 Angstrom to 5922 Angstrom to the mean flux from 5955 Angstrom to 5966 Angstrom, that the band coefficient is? 4.68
